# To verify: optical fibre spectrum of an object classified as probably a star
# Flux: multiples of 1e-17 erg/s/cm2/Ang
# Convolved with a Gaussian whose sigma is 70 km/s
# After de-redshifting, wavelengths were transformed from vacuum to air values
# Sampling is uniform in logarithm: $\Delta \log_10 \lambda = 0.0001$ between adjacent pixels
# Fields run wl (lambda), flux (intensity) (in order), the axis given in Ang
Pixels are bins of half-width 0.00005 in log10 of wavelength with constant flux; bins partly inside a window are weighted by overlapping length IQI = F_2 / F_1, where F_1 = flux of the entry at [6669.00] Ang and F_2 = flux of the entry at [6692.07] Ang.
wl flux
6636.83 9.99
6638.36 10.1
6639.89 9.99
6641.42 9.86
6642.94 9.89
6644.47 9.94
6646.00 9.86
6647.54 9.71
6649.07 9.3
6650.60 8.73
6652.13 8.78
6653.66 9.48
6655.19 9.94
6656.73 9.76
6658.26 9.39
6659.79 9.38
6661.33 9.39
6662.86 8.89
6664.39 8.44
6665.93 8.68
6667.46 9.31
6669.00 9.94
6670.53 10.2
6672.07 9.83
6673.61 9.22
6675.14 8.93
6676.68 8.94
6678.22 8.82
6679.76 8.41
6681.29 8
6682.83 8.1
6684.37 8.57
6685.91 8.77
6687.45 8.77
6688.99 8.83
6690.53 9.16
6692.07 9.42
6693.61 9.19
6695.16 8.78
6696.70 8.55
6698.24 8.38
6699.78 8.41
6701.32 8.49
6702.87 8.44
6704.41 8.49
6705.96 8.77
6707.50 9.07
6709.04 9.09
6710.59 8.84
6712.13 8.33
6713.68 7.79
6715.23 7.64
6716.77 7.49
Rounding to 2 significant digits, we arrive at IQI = 0.95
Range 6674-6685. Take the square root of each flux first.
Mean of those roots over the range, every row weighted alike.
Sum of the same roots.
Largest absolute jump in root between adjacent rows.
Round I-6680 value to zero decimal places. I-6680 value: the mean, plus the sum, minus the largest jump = 23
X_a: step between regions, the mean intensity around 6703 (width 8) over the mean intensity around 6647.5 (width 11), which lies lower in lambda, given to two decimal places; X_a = 0.90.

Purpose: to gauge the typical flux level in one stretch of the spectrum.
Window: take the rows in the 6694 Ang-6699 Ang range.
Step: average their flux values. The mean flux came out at 8.6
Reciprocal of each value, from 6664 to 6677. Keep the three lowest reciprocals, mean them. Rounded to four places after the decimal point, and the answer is 0.1001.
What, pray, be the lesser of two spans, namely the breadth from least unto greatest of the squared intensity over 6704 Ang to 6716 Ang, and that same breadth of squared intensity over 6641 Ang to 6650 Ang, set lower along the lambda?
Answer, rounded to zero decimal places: 12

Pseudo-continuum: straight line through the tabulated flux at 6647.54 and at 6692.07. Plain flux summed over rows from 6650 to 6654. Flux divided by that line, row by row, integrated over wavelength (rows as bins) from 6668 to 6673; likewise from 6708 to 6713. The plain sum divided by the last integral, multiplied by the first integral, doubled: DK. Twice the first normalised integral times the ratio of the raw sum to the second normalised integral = 60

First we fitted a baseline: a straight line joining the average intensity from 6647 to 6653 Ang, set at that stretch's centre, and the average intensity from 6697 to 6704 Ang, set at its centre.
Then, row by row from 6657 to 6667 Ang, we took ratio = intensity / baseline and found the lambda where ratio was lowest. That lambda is 6664.39 Ang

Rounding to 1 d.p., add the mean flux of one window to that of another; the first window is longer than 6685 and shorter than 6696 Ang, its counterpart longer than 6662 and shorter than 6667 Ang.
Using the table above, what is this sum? 17.7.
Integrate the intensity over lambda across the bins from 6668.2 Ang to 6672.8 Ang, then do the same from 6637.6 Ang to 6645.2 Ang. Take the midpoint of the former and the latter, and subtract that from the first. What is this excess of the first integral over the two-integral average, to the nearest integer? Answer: -15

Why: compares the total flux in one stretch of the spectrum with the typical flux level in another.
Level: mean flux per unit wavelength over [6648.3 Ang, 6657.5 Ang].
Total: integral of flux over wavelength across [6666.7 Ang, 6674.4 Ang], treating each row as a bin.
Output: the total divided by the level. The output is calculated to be 8.0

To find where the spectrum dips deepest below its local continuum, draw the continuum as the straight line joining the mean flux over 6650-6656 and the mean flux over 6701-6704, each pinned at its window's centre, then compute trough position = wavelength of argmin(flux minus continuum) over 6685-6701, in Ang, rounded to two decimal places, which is 6698.24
